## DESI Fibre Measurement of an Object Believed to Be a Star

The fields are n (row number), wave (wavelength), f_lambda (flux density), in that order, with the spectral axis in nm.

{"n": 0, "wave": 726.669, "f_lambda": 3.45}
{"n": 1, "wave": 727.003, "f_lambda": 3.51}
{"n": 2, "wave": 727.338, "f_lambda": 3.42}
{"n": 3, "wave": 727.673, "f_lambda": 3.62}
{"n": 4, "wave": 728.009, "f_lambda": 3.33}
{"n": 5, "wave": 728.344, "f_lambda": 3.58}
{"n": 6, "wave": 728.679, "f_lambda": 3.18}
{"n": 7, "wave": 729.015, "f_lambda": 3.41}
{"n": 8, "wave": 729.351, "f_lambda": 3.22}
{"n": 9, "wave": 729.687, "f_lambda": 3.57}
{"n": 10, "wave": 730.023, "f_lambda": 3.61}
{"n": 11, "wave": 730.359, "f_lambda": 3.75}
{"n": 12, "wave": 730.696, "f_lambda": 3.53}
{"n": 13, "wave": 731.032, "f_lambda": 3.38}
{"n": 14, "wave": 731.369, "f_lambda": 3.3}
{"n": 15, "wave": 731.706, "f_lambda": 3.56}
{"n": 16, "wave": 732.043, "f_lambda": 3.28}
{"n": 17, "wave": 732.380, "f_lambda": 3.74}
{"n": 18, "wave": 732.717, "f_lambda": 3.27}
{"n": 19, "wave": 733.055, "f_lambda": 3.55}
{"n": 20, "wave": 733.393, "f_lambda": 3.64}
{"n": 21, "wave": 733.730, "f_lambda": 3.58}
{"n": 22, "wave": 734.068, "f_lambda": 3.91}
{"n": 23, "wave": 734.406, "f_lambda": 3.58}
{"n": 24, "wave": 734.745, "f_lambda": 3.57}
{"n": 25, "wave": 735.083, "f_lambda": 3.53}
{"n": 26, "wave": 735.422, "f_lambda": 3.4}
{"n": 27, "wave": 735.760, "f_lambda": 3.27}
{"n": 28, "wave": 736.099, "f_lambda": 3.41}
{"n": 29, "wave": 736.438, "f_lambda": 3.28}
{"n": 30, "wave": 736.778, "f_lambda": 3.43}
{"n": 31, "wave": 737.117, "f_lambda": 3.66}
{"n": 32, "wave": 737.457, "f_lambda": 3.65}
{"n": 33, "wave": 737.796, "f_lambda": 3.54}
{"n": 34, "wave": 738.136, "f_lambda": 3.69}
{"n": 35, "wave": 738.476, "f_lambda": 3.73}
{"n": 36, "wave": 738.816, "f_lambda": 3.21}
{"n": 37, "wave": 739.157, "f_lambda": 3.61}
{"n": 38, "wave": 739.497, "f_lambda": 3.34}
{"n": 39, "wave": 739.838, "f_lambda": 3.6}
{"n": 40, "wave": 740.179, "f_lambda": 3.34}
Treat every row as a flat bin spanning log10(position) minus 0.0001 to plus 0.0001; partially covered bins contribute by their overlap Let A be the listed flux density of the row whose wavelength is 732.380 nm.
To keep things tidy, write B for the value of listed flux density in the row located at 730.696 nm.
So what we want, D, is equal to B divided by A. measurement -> 0.94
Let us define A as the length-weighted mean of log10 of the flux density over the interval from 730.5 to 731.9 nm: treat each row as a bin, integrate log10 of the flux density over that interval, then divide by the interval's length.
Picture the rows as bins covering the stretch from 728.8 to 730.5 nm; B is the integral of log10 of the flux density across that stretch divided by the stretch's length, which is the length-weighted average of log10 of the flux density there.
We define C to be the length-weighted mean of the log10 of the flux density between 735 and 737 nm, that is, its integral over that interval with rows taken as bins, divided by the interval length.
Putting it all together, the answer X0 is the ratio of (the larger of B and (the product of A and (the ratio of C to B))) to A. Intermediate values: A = 0.537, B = 0.543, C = 0.530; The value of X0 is 1.01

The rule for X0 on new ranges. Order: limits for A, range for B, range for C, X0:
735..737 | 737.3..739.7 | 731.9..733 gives 1.04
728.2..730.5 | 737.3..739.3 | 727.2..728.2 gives 1.02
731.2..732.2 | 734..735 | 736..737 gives 1.06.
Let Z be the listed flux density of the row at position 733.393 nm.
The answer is 3.64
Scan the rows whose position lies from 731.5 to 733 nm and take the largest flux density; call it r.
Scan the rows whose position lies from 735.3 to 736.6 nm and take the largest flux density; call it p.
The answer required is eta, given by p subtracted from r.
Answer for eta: 0.33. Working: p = 3.41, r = 3.74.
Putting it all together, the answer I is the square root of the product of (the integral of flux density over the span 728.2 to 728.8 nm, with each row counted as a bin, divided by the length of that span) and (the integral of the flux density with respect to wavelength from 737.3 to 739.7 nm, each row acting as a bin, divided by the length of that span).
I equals 3.46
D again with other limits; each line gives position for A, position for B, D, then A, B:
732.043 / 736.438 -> 1.00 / 3.28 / 3.28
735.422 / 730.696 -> 1.04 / 3.4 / 3.53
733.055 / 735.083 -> 0.99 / 3.55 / 3.53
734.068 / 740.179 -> 0.85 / 3.91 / 3.34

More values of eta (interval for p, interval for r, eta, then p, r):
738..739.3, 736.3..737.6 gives -0.07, 3.73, 3.66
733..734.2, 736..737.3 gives -0.25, 3.91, 3.66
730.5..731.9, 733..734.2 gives 0.35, 3.56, 3.91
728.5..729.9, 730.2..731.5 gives 0.18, 3.57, 3.75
